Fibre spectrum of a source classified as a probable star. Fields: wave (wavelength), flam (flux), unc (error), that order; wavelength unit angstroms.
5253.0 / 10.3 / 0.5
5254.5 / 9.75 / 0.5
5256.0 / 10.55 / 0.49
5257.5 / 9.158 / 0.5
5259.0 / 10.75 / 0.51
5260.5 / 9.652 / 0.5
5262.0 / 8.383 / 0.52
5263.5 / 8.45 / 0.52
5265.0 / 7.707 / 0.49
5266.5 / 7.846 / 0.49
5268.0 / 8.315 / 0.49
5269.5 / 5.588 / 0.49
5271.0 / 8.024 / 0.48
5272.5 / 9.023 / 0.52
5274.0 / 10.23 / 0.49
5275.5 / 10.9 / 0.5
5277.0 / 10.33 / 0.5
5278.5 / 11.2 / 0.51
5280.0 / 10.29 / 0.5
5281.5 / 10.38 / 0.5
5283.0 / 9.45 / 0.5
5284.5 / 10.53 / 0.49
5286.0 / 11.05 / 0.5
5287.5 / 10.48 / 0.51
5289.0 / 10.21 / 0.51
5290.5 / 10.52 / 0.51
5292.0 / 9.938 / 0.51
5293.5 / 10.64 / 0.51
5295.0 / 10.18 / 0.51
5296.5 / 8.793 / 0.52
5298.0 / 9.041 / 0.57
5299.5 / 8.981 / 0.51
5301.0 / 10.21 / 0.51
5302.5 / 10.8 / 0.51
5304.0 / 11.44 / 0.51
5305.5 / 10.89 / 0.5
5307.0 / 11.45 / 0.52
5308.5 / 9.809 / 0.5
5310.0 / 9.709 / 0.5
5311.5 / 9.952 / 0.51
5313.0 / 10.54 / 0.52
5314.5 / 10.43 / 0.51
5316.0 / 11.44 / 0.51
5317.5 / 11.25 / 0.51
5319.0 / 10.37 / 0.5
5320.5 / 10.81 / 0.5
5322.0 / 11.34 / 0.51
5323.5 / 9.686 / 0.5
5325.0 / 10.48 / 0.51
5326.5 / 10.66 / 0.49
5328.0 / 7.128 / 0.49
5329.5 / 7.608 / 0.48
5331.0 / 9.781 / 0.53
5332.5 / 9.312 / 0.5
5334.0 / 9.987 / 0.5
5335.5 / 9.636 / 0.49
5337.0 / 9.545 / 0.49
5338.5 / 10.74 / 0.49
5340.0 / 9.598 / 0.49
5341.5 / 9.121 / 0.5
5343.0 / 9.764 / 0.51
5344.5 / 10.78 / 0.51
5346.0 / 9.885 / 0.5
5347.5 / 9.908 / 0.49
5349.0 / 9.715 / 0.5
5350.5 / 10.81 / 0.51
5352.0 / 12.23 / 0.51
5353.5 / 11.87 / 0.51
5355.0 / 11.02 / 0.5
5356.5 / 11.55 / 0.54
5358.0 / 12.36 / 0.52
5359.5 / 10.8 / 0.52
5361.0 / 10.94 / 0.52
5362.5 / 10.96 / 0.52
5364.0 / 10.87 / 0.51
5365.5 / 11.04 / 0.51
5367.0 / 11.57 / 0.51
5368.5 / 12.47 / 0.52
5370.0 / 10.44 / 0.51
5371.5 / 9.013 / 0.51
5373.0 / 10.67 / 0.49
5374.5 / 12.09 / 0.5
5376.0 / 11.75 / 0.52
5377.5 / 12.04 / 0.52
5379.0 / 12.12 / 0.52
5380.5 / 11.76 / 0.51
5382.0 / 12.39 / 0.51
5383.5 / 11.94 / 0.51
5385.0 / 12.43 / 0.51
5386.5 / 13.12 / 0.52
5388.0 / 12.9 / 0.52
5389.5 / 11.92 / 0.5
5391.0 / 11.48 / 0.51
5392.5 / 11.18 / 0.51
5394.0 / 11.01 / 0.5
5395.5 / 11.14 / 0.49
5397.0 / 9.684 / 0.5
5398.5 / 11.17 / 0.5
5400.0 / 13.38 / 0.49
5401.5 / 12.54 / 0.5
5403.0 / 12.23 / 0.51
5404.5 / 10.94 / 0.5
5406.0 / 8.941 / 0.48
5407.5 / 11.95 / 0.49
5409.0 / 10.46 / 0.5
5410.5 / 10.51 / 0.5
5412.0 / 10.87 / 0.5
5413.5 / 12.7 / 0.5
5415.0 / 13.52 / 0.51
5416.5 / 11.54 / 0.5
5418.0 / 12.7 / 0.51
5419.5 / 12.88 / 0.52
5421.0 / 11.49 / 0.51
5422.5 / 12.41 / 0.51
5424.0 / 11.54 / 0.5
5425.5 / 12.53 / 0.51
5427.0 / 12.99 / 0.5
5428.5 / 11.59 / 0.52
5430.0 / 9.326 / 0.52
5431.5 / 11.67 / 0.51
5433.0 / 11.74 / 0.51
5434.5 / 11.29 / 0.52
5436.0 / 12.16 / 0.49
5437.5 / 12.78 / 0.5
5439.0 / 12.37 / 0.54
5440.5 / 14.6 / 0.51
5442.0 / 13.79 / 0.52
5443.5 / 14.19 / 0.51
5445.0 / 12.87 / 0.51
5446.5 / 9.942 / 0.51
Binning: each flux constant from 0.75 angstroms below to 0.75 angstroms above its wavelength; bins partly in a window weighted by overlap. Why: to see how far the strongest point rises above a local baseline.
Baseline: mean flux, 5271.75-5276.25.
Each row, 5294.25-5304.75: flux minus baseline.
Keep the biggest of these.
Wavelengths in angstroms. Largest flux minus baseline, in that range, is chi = 1.4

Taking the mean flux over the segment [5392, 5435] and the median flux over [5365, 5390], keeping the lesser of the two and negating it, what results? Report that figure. -11.6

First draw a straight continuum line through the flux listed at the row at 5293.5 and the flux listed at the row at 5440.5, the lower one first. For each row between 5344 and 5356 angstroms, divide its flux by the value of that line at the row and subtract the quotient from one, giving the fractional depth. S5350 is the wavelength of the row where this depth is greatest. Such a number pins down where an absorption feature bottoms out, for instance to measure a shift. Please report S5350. 5349.0 angstroms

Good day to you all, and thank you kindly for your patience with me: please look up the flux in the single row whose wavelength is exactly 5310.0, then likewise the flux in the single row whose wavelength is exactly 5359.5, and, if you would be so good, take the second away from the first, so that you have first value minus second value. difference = -1.1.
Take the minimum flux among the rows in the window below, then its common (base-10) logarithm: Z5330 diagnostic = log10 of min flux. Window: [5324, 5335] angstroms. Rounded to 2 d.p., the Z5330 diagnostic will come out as 0.85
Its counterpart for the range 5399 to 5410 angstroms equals 0.95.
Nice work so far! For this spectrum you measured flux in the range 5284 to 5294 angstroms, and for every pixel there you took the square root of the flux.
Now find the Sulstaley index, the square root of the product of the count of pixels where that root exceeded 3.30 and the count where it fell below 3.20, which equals 1.4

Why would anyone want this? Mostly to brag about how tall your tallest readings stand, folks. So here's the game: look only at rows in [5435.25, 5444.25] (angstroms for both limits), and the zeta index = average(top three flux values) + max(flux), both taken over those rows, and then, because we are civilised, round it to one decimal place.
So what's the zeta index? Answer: 28.8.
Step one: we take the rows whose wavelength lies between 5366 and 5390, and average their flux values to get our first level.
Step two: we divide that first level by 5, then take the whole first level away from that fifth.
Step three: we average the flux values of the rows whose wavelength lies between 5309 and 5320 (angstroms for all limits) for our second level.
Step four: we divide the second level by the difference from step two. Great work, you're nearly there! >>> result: -1.116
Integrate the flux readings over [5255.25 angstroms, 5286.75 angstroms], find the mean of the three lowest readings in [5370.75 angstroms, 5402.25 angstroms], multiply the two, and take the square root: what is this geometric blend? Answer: 54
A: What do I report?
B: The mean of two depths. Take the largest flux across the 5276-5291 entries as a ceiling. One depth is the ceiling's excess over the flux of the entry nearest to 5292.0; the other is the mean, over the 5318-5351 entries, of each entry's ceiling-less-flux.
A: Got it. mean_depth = 1.3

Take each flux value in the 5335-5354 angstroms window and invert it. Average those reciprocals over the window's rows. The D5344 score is 0.098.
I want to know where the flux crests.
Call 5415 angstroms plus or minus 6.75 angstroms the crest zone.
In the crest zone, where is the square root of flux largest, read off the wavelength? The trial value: 5415.0 angstroms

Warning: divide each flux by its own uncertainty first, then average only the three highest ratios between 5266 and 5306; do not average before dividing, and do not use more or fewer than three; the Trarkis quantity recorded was 22.2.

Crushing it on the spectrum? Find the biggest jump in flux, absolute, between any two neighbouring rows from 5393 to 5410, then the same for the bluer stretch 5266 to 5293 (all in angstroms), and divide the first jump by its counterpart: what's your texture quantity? 1.10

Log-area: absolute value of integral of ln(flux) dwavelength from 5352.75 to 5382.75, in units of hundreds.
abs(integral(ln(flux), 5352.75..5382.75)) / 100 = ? 0.729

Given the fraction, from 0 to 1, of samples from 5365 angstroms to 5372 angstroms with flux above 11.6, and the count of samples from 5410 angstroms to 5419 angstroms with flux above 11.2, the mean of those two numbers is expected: 2.1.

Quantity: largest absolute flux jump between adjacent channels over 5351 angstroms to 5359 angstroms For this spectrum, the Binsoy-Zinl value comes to 0.85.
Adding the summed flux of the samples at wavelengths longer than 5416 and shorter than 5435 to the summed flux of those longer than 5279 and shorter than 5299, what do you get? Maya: 285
